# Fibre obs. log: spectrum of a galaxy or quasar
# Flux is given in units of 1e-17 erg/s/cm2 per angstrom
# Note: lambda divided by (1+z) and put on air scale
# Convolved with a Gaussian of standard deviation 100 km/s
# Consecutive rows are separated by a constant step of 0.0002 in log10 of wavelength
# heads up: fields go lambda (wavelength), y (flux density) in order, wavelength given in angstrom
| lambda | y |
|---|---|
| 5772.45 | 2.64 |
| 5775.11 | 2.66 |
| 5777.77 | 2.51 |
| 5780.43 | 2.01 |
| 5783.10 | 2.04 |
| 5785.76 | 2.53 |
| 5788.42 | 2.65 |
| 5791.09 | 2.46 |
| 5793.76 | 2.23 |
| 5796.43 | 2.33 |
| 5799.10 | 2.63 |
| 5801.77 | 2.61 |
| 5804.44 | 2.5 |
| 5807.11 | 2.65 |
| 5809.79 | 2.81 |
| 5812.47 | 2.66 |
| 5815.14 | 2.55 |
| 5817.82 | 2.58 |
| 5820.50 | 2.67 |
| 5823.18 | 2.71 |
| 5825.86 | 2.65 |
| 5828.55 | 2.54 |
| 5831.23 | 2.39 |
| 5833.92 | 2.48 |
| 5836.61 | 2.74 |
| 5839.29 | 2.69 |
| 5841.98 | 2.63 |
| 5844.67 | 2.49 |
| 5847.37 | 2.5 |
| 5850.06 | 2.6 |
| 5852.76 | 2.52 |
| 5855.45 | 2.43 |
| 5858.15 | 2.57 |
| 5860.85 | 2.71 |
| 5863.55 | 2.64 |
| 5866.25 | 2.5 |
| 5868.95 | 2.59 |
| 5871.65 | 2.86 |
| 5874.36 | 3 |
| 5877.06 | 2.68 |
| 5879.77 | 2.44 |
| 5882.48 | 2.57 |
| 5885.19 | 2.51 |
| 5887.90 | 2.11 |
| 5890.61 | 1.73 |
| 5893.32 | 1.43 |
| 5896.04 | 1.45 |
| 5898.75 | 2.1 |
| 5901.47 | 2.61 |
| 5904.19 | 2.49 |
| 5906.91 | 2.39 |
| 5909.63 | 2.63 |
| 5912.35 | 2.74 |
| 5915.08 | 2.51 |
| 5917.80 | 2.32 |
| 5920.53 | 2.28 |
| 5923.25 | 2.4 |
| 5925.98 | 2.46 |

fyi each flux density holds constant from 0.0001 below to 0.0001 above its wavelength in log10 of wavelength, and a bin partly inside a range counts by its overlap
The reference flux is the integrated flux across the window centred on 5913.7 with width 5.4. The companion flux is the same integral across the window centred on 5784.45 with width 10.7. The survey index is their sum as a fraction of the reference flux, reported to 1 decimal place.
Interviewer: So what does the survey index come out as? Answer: 2.7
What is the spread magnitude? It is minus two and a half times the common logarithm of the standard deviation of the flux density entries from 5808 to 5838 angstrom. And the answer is 2.3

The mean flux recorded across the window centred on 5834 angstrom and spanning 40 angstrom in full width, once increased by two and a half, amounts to 5.08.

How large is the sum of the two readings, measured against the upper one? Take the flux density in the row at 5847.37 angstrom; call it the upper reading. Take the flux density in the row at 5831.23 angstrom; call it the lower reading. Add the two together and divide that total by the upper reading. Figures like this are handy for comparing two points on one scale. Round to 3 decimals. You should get 1.956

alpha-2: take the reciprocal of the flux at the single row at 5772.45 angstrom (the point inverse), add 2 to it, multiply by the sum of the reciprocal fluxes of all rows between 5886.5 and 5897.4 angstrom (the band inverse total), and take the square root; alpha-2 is 2.41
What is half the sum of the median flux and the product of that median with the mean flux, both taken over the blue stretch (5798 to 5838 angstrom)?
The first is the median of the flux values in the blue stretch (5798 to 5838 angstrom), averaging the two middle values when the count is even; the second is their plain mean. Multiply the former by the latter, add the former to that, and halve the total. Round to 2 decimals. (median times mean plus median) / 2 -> 4.75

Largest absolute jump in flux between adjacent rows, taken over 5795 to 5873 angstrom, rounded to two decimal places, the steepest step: 0.30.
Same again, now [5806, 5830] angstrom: 0.16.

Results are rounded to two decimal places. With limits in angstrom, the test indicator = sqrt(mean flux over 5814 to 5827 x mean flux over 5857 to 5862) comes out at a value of 2.64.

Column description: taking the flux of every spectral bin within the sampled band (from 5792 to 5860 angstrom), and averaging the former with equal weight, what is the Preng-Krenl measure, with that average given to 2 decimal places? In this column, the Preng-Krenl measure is 2.57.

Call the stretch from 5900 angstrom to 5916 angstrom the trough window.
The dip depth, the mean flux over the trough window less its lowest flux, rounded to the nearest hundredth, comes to 0.17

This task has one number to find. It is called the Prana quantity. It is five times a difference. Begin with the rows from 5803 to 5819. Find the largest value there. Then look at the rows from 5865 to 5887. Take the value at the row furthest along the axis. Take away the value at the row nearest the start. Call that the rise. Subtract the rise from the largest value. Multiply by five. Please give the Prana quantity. 14.0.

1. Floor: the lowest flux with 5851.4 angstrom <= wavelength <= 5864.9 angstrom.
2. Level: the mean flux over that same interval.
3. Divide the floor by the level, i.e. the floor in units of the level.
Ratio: 0.944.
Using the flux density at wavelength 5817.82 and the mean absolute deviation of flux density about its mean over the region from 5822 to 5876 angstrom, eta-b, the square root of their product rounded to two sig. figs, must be 0.54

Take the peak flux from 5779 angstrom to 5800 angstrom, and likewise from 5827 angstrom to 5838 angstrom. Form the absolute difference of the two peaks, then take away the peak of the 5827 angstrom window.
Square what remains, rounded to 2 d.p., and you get 7.02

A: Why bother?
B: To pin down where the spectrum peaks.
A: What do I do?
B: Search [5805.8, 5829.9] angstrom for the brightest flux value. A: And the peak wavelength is 5809.79 angstrom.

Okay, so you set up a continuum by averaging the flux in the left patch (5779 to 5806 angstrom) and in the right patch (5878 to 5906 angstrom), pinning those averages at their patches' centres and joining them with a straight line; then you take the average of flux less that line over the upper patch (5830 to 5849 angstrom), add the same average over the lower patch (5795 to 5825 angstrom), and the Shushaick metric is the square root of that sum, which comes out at 0.73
